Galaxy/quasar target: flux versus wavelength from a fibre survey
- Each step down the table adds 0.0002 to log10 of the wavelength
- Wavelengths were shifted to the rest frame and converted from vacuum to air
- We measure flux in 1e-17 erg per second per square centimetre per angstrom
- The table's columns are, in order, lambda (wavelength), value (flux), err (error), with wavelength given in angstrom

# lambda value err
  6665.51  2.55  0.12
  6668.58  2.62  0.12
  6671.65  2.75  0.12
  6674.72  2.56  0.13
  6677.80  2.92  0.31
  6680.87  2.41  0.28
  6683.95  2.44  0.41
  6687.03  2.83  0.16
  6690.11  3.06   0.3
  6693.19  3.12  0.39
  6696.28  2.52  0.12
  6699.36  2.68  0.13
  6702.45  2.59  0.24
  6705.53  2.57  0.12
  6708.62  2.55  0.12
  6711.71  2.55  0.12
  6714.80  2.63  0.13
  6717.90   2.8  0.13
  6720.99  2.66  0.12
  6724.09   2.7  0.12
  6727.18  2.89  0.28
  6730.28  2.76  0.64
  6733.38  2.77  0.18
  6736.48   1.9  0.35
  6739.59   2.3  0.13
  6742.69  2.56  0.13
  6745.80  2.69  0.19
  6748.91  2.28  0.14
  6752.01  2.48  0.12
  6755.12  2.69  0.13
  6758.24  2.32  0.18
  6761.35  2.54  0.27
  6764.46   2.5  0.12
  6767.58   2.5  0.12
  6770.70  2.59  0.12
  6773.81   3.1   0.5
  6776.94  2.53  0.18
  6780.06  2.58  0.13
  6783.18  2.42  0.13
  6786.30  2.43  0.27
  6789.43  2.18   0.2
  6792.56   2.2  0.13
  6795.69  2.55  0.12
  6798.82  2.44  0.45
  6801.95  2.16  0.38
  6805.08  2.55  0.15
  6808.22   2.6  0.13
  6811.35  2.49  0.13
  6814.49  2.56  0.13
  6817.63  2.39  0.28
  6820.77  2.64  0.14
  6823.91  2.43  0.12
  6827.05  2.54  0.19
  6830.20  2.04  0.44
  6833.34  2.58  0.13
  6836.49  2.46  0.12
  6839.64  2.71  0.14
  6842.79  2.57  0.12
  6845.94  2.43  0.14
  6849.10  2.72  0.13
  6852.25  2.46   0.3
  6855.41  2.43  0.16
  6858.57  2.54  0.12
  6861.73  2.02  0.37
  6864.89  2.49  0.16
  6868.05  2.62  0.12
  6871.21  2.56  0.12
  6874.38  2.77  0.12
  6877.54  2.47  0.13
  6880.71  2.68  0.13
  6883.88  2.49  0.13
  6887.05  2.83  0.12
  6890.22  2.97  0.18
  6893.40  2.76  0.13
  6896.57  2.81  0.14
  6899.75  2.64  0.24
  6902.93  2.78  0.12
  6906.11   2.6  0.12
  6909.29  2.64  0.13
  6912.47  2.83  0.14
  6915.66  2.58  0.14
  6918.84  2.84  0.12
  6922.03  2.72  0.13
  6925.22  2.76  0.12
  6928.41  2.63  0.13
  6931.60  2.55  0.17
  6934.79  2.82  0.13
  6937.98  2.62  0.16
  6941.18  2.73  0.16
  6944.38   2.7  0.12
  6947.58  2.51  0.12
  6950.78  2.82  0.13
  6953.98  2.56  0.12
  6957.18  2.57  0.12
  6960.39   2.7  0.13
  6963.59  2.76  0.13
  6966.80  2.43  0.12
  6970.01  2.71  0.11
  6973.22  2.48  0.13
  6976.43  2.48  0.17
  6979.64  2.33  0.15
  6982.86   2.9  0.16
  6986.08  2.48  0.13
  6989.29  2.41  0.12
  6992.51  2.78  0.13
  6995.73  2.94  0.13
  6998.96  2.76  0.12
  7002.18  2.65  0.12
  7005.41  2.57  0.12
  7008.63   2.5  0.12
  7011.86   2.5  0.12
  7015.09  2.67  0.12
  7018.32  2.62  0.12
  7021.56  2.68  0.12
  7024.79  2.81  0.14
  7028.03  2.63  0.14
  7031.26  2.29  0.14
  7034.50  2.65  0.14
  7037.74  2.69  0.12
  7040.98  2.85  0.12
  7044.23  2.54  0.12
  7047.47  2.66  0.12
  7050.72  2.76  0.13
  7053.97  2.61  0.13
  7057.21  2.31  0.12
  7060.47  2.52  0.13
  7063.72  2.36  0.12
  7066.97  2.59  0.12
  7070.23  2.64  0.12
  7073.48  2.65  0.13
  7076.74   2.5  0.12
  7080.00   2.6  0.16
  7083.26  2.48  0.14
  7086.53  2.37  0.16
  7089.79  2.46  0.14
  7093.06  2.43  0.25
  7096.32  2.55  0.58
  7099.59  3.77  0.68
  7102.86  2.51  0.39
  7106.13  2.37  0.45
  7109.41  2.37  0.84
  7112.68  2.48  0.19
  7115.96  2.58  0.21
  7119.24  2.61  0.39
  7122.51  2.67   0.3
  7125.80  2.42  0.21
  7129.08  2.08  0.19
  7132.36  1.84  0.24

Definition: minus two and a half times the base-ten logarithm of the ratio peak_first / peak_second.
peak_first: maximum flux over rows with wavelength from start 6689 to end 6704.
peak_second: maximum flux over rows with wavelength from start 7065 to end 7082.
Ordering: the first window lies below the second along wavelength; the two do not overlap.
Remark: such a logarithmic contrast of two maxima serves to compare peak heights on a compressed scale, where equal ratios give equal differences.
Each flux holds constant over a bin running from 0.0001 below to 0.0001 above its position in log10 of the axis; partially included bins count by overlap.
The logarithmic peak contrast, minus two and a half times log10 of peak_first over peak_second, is -0.18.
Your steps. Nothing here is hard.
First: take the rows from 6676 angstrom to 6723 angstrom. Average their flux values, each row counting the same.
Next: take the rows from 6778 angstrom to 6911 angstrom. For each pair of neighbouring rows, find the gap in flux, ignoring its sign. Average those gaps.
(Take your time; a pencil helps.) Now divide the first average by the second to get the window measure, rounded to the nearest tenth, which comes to 13.3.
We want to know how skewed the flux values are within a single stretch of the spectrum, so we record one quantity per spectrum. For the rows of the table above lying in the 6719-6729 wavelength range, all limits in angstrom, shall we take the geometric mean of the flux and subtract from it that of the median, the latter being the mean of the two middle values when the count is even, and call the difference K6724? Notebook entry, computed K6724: 0.05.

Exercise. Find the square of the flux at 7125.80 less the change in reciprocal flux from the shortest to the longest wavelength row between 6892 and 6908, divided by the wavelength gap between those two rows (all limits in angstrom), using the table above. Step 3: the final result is 5.9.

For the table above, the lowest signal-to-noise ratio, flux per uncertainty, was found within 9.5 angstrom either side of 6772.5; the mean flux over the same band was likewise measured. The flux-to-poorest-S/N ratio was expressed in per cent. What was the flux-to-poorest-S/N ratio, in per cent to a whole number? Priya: 42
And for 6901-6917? 15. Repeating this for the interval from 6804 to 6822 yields 30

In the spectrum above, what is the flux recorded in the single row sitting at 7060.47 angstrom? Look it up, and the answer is 2.52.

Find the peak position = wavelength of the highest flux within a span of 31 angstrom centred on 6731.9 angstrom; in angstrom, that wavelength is 6727.18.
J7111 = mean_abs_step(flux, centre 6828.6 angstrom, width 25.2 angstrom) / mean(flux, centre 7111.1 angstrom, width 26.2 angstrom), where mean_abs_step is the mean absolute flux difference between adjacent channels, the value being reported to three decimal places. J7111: 0.106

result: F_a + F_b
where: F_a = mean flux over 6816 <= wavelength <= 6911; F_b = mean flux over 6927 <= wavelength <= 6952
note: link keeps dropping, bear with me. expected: 5.24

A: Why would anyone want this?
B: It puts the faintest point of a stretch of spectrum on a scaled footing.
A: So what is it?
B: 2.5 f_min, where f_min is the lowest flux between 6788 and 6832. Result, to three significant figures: 5.10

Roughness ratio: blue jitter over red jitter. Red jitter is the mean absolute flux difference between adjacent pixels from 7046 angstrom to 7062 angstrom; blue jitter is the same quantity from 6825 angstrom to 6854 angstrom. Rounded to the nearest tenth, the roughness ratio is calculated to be 1.5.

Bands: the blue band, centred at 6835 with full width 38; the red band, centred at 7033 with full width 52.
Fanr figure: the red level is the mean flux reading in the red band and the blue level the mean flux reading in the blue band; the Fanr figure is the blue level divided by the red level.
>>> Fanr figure 0.96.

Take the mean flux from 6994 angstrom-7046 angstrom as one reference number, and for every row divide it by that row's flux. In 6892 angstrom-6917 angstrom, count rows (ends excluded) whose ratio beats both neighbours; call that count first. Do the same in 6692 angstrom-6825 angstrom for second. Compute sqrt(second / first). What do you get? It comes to 2.4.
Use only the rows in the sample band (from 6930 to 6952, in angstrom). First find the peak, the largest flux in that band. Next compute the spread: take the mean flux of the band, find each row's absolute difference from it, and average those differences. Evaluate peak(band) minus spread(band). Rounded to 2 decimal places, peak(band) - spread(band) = 2.72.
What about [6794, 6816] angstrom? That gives 2.50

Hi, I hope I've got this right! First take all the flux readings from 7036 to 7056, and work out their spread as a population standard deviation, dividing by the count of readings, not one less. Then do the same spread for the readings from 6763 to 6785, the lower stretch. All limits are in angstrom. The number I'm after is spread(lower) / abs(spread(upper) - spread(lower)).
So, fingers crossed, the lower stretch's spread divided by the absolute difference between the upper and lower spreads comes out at 1.9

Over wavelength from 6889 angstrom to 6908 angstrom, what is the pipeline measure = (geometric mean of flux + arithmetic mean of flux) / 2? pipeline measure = 2.76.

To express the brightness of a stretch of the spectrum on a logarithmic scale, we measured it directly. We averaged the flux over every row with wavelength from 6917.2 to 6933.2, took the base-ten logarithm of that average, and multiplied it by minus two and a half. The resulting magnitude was -1.08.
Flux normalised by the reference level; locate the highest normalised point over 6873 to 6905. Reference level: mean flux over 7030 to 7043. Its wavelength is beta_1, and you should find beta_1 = 6890.22 angstrom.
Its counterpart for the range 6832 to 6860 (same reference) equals 6849.10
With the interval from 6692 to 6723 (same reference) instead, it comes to 6693.19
